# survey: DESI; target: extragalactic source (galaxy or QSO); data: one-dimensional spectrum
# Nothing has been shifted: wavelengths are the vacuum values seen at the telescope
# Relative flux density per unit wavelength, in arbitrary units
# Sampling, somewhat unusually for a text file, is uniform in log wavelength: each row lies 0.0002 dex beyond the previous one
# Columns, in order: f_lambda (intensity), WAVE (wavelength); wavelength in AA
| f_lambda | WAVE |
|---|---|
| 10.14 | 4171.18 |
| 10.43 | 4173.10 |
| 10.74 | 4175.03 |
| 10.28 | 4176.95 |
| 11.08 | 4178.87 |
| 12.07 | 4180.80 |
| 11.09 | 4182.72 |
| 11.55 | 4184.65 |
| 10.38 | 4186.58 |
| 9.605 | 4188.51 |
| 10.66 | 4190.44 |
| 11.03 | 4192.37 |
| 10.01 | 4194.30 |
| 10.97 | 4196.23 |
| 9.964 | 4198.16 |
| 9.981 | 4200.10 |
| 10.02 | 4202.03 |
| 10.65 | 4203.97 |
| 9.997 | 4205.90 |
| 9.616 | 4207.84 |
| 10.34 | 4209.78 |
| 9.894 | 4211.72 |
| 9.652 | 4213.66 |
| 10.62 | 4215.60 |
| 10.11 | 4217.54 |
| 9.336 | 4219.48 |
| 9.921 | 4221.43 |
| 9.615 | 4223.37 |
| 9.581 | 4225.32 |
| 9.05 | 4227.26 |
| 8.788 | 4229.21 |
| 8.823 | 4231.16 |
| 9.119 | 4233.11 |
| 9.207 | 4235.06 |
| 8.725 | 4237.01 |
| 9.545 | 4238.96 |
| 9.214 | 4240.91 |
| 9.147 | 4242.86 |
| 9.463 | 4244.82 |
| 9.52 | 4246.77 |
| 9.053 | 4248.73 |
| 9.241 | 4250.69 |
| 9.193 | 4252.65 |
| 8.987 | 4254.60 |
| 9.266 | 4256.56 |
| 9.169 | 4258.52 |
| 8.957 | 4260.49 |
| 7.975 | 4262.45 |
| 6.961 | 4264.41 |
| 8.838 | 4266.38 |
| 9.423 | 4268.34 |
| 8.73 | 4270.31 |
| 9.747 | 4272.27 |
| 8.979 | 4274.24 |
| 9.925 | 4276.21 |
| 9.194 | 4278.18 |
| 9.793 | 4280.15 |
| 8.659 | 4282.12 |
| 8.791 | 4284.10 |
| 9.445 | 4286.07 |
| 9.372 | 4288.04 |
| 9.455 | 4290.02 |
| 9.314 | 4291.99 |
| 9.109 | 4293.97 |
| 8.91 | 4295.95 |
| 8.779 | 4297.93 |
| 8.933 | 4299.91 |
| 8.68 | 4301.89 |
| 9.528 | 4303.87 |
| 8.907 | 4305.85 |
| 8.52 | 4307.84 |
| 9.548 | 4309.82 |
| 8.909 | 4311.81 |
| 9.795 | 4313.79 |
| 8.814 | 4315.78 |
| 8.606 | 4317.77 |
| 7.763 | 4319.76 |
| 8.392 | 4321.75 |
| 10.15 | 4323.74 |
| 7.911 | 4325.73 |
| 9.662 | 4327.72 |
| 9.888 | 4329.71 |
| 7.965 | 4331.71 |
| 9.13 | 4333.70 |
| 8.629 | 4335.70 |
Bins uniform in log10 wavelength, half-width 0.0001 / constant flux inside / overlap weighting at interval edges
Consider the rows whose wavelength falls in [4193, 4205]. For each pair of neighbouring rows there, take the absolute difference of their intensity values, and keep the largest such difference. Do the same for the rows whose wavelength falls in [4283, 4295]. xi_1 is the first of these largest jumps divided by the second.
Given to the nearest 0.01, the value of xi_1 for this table 1.54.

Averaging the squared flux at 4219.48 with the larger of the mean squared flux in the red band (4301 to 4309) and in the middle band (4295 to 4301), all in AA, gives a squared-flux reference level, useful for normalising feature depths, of 83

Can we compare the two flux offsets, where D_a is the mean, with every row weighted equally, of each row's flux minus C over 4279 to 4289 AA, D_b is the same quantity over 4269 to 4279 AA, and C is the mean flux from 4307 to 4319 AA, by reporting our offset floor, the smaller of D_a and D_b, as 0.2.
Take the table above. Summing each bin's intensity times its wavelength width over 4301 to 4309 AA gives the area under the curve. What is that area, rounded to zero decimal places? 71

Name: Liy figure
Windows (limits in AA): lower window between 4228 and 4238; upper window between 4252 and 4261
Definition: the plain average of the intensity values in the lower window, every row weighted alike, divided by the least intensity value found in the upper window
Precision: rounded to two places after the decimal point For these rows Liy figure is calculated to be 1.00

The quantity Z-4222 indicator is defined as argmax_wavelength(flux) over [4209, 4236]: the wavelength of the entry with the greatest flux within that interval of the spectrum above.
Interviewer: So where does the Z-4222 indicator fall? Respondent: 4215.60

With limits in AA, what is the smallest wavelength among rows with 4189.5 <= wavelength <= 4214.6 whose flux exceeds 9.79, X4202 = 4190.44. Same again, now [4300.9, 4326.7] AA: 4313.79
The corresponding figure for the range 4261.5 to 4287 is 4276.21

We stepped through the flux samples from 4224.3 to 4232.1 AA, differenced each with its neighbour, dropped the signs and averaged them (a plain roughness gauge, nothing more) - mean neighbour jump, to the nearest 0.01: 0.28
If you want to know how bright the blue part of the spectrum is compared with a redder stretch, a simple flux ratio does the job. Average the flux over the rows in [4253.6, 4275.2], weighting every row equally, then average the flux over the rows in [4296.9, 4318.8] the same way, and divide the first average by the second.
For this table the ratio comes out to 0.98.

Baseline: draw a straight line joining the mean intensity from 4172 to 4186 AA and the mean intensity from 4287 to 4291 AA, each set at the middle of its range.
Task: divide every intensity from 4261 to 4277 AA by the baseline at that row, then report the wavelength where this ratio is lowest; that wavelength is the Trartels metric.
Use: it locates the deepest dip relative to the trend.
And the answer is 4264.41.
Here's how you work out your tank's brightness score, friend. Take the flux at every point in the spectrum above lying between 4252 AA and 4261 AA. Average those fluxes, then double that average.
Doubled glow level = 18.2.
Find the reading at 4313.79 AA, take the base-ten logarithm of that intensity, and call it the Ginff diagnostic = 0.99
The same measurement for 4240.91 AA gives 0.96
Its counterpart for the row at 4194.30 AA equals 1.00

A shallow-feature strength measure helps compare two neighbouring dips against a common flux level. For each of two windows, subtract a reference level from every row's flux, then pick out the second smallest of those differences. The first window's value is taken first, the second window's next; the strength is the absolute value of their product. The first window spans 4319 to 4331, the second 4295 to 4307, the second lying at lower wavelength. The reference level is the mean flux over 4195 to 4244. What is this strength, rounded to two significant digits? 1.6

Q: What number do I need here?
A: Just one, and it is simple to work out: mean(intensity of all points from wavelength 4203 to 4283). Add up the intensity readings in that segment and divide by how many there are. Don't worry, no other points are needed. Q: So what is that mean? 9.3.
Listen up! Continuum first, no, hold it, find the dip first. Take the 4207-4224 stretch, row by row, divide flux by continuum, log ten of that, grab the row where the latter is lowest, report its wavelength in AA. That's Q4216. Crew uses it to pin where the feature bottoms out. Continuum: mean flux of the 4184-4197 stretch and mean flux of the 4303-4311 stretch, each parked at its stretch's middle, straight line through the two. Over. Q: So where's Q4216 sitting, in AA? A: 4219.48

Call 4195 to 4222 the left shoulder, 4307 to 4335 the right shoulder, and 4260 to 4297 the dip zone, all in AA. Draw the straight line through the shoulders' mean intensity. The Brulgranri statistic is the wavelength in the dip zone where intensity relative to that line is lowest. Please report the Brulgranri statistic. 4264.41 AA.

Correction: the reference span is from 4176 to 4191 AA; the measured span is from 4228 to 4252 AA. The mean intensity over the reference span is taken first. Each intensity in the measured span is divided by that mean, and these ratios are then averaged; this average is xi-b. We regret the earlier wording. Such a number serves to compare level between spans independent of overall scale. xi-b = 0.84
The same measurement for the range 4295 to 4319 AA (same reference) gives 0.83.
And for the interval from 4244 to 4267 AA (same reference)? 0.82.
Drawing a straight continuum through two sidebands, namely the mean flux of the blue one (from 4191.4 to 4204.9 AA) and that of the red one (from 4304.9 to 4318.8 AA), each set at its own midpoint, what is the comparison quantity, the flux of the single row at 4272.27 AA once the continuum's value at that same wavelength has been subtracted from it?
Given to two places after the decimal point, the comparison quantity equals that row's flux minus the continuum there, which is 0.26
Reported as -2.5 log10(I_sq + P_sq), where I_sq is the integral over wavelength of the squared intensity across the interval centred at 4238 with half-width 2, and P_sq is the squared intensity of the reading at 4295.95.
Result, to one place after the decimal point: -6.5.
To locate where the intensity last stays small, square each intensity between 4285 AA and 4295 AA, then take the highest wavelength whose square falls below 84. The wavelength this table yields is 4293.97 AA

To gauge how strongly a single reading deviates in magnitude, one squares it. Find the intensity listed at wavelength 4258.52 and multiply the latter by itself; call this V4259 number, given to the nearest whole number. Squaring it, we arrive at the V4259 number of 84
